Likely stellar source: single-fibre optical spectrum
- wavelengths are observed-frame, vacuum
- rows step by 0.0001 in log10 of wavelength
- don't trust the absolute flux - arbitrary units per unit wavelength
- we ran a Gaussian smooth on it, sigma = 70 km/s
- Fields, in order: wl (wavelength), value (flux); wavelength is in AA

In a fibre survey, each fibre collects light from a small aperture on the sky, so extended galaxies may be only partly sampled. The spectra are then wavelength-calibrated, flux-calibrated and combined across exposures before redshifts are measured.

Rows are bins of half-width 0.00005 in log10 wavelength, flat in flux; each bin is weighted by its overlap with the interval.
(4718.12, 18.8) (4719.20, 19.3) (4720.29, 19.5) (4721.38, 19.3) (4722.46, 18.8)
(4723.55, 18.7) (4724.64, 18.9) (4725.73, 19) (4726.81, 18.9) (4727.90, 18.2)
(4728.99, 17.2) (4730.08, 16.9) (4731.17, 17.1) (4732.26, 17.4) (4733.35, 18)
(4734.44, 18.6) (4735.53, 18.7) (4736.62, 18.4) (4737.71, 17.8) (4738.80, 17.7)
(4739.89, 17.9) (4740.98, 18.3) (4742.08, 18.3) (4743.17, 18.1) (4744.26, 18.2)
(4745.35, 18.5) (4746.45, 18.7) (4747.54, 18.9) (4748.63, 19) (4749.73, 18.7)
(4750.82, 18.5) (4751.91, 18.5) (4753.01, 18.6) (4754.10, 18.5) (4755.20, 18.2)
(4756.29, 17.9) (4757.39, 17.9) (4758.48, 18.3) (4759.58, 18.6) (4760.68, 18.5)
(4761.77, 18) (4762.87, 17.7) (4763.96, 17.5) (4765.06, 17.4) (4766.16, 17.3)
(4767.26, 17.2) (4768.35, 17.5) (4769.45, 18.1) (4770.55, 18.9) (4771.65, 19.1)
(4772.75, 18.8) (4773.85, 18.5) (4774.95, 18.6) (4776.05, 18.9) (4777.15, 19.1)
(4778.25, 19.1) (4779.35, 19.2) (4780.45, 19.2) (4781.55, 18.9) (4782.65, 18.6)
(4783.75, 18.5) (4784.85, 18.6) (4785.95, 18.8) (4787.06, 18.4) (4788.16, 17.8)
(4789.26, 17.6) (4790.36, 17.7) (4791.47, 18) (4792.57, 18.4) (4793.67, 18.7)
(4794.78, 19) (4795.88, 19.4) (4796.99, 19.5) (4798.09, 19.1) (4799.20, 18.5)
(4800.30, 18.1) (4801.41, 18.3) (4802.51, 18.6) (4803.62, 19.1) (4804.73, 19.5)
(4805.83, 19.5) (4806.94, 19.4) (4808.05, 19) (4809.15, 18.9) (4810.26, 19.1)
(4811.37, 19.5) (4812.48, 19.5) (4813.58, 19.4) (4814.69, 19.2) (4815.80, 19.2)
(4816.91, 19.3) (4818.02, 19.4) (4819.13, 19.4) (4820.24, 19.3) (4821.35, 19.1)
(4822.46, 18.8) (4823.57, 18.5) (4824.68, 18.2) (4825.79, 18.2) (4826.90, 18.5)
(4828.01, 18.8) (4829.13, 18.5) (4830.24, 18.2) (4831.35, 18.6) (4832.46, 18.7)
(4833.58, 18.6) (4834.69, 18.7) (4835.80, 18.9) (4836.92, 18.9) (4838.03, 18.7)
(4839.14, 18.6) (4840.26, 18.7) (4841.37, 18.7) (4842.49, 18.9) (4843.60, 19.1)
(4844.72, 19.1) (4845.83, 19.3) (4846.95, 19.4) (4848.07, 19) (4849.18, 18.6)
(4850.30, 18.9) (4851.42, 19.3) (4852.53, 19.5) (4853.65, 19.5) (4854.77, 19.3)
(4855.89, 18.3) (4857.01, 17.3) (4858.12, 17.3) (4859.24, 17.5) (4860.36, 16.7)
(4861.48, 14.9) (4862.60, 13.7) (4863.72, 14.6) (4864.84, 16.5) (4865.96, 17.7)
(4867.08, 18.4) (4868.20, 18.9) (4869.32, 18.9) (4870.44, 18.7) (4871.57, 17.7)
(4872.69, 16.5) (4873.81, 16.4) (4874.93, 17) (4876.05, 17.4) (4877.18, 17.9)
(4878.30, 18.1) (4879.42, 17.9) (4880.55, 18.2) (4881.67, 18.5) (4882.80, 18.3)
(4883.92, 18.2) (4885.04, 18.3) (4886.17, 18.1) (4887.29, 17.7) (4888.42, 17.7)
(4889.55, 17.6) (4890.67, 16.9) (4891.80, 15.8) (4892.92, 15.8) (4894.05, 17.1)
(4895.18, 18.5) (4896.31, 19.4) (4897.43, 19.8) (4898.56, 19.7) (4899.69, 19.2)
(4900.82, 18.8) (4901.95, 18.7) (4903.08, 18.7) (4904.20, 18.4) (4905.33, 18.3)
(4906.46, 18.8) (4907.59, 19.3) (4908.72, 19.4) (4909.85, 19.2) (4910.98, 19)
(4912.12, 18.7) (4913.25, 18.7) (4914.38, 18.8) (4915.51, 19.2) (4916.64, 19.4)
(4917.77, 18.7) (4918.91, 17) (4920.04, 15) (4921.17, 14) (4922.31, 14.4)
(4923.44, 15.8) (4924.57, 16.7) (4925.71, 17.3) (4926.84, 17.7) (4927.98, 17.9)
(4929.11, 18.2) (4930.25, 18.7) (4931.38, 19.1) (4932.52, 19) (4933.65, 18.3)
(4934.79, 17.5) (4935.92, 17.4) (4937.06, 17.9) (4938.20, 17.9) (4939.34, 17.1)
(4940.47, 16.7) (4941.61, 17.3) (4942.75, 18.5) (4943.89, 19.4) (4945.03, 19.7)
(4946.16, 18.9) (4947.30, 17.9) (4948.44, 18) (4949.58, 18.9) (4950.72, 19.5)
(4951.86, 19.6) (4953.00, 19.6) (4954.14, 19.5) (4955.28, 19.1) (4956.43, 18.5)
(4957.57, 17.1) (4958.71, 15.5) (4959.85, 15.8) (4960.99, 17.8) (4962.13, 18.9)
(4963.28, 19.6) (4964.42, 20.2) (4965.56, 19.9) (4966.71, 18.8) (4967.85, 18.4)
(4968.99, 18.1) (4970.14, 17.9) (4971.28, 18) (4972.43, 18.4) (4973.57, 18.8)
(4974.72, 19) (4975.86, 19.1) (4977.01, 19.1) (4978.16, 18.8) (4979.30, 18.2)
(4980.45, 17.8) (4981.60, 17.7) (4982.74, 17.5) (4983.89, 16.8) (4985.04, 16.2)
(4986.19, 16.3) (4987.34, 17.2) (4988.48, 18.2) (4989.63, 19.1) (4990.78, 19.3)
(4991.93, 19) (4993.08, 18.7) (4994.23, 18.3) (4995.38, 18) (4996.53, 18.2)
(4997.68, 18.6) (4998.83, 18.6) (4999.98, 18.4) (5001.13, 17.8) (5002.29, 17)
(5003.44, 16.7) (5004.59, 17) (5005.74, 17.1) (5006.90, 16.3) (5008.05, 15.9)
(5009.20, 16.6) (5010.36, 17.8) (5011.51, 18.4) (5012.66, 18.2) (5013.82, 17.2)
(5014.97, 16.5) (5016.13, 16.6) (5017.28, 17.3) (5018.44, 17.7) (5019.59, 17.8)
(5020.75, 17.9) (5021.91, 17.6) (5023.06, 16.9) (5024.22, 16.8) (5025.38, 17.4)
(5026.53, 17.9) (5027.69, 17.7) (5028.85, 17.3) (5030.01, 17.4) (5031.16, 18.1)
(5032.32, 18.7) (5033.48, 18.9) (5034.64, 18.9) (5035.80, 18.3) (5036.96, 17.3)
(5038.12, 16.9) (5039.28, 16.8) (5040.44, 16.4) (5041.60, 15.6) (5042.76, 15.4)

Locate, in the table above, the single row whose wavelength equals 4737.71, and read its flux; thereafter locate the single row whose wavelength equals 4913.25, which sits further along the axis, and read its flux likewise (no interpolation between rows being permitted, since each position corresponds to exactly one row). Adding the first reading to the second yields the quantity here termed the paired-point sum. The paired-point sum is 36.5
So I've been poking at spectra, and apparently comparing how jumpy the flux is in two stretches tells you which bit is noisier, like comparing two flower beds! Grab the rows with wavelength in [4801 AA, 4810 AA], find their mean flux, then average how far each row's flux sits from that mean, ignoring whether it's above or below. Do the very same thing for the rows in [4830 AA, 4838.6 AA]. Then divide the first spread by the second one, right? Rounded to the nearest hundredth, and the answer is 2.30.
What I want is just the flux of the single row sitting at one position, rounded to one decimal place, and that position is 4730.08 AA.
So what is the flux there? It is 16.9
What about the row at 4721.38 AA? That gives 19.3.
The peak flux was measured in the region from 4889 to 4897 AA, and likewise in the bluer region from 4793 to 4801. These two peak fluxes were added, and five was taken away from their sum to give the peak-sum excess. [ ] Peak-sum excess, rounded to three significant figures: 33.9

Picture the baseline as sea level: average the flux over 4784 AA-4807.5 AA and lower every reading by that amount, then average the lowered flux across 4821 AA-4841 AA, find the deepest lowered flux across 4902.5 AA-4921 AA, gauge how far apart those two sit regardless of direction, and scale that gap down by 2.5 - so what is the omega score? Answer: 1.4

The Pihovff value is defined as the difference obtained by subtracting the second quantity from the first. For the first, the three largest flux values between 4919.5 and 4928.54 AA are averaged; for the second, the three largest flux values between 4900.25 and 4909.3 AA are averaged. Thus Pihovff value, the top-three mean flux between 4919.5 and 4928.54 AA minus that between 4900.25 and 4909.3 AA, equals -1.5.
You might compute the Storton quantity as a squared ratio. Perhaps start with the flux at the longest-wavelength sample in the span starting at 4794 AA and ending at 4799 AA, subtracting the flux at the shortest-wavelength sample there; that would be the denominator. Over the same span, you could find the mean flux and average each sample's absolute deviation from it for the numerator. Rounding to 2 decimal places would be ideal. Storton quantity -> 4.00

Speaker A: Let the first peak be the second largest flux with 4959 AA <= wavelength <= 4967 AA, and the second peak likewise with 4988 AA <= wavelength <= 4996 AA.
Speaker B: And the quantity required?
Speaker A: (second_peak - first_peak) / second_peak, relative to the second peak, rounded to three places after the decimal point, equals -0.042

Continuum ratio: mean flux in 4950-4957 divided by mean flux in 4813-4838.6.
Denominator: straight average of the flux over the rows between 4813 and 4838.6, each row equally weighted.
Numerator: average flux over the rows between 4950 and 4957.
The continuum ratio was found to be 1.02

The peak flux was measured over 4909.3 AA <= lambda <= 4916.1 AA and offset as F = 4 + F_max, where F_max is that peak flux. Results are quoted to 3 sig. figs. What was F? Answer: 23.2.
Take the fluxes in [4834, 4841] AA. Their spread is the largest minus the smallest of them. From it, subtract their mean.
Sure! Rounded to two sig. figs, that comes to -18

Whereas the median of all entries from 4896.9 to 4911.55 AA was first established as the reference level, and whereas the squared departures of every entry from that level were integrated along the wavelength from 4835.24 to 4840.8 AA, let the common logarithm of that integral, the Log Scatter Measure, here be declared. -0.4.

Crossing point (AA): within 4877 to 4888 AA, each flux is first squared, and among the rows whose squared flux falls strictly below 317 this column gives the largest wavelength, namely 4887.29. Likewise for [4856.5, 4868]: 4865.96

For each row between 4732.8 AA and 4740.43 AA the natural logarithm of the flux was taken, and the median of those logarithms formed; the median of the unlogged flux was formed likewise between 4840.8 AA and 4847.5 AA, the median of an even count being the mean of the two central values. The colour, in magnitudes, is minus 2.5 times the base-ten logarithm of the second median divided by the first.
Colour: -2.05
